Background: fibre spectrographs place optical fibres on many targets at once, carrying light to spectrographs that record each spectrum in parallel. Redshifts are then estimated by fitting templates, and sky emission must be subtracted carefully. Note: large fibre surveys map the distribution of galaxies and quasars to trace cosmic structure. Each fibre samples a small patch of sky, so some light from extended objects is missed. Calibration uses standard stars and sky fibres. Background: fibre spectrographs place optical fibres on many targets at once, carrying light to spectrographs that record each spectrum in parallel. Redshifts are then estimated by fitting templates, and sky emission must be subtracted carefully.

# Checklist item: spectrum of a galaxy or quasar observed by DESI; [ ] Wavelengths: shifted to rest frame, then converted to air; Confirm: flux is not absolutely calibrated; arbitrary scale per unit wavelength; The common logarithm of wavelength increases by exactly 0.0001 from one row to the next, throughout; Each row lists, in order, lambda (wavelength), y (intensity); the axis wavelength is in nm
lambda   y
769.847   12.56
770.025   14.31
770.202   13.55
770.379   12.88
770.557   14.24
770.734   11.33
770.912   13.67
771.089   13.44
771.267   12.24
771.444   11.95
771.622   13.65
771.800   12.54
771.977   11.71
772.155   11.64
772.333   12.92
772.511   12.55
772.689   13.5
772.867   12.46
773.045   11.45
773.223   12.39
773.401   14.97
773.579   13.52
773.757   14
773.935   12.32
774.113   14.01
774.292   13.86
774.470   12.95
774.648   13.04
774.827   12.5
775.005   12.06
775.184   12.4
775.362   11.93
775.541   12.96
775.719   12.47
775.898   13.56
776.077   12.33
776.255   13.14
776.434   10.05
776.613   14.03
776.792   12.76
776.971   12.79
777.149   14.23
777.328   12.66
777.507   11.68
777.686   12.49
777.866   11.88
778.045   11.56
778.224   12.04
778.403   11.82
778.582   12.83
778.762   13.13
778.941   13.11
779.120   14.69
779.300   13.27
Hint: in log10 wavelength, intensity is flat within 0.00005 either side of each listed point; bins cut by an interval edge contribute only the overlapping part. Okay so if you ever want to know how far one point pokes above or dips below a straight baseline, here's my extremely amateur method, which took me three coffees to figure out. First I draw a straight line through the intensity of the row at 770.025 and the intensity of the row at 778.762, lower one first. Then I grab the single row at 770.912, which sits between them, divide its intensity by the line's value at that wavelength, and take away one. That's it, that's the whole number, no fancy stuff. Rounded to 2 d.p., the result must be -0.04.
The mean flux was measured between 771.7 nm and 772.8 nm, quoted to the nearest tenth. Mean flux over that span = 12.5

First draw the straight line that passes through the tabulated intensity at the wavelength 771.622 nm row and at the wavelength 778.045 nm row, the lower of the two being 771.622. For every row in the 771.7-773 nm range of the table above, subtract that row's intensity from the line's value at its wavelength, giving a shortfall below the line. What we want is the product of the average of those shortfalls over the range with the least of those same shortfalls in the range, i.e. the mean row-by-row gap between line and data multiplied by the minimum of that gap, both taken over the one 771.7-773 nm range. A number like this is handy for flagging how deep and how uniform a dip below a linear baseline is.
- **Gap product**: -0.2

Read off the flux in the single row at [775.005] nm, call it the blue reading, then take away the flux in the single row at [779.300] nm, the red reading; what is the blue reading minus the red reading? -1.21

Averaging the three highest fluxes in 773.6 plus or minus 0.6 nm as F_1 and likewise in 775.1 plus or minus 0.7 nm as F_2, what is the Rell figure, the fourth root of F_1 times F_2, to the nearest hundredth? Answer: 3.69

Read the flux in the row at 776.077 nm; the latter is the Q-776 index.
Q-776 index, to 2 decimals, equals 12.33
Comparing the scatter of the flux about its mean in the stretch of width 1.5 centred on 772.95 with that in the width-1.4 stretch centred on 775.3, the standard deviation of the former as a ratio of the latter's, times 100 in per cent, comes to 193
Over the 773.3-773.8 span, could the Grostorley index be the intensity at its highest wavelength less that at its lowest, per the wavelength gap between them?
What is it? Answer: -2.7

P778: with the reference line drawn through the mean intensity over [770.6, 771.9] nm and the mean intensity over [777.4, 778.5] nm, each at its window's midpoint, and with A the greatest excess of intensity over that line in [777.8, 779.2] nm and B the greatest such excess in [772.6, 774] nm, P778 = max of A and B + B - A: 2.5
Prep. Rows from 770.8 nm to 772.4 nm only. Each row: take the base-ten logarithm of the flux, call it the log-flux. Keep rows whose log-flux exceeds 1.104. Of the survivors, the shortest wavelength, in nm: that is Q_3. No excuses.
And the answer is 770.912 nm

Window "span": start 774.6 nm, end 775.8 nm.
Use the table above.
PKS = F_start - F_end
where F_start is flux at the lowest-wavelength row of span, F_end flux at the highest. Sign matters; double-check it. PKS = 0.6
